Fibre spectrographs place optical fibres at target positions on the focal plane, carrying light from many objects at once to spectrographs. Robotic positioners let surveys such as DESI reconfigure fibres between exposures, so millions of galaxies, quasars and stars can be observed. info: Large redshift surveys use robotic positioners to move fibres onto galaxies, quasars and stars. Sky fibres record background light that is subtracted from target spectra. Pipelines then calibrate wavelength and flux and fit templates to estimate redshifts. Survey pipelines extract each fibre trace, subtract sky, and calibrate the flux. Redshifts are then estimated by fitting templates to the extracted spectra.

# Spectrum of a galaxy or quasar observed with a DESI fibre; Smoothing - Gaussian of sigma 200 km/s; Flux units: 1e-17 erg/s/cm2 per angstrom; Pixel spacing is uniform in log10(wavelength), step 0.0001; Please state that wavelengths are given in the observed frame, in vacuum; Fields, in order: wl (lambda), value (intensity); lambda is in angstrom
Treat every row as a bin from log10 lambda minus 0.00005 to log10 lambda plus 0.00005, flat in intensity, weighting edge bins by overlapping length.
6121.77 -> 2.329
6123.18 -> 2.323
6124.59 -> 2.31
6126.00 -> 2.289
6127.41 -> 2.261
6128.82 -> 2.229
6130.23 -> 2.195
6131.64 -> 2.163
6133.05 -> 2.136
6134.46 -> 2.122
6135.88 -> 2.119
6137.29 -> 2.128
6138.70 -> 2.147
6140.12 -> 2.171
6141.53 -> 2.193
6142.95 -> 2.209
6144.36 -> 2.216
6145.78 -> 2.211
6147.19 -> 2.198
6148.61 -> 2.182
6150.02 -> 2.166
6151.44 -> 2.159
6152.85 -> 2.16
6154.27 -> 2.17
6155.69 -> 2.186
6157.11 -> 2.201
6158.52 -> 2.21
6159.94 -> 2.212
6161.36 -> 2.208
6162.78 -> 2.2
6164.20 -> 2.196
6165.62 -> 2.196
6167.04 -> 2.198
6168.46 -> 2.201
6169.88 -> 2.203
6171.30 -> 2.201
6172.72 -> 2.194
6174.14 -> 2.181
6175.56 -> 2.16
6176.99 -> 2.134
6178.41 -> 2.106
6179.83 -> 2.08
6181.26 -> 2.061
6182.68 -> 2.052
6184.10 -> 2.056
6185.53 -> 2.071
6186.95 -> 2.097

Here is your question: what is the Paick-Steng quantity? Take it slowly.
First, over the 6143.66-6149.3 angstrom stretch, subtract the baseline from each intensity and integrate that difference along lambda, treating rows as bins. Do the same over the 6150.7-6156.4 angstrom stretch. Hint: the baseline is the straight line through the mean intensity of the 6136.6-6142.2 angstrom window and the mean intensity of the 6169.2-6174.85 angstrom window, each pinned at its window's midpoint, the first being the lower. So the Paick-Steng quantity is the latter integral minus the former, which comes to -0.23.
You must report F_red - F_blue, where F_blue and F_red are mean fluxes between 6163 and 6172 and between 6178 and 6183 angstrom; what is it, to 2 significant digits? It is -0.12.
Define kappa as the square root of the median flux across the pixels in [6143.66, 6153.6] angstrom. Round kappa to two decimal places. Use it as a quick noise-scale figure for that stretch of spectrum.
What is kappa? 1.48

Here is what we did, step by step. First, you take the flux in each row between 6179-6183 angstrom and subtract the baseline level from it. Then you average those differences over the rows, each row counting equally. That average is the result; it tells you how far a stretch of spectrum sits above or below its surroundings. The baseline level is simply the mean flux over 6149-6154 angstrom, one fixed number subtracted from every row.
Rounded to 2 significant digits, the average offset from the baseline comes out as -0.10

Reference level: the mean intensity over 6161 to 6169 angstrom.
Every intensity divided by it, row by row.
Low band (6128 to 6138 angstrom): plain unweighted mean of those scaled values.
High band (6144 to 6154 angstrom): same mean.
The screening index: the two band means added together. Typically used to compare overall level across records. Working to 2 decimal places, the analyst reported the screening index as 1.97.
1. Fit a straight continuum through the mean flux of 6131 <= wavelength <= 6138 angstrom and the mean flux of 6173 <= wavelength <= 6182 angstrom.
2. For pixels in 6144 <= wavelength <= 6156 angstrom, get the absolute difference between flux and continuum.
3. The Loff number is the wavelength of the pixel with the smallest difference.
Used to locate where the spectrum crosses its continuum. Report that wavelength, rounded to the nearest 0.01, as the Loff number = 6151.44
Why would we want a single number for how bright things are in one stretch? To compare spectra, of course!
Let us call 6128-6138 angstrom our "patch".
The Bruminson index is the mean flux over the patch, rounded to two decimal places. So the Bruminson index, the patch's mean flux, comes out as 2.16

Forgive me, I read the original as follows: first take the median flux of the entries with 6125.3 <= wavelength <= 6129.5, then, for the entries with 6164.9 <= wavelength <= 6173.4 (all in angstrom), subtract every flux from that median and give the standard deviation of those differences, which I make 0.003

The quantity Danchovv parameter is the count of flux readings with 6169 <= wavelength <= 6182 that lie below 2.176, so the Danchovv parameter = 5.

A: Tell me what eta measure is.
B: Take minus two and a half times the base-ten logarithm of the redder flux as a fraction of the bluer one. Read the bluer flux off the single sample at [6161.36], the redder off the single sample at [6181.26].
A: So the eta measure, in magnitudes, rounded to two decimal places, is 0.07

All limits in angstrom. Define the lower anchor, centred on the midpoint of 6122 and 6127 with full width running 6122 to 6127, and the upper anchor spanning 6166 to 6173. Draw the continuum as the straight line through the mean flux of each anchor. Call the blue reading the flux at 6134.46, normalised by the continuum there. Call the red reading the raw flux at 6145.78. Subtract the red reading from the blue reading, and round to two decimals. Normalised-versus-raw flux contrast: -1.28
